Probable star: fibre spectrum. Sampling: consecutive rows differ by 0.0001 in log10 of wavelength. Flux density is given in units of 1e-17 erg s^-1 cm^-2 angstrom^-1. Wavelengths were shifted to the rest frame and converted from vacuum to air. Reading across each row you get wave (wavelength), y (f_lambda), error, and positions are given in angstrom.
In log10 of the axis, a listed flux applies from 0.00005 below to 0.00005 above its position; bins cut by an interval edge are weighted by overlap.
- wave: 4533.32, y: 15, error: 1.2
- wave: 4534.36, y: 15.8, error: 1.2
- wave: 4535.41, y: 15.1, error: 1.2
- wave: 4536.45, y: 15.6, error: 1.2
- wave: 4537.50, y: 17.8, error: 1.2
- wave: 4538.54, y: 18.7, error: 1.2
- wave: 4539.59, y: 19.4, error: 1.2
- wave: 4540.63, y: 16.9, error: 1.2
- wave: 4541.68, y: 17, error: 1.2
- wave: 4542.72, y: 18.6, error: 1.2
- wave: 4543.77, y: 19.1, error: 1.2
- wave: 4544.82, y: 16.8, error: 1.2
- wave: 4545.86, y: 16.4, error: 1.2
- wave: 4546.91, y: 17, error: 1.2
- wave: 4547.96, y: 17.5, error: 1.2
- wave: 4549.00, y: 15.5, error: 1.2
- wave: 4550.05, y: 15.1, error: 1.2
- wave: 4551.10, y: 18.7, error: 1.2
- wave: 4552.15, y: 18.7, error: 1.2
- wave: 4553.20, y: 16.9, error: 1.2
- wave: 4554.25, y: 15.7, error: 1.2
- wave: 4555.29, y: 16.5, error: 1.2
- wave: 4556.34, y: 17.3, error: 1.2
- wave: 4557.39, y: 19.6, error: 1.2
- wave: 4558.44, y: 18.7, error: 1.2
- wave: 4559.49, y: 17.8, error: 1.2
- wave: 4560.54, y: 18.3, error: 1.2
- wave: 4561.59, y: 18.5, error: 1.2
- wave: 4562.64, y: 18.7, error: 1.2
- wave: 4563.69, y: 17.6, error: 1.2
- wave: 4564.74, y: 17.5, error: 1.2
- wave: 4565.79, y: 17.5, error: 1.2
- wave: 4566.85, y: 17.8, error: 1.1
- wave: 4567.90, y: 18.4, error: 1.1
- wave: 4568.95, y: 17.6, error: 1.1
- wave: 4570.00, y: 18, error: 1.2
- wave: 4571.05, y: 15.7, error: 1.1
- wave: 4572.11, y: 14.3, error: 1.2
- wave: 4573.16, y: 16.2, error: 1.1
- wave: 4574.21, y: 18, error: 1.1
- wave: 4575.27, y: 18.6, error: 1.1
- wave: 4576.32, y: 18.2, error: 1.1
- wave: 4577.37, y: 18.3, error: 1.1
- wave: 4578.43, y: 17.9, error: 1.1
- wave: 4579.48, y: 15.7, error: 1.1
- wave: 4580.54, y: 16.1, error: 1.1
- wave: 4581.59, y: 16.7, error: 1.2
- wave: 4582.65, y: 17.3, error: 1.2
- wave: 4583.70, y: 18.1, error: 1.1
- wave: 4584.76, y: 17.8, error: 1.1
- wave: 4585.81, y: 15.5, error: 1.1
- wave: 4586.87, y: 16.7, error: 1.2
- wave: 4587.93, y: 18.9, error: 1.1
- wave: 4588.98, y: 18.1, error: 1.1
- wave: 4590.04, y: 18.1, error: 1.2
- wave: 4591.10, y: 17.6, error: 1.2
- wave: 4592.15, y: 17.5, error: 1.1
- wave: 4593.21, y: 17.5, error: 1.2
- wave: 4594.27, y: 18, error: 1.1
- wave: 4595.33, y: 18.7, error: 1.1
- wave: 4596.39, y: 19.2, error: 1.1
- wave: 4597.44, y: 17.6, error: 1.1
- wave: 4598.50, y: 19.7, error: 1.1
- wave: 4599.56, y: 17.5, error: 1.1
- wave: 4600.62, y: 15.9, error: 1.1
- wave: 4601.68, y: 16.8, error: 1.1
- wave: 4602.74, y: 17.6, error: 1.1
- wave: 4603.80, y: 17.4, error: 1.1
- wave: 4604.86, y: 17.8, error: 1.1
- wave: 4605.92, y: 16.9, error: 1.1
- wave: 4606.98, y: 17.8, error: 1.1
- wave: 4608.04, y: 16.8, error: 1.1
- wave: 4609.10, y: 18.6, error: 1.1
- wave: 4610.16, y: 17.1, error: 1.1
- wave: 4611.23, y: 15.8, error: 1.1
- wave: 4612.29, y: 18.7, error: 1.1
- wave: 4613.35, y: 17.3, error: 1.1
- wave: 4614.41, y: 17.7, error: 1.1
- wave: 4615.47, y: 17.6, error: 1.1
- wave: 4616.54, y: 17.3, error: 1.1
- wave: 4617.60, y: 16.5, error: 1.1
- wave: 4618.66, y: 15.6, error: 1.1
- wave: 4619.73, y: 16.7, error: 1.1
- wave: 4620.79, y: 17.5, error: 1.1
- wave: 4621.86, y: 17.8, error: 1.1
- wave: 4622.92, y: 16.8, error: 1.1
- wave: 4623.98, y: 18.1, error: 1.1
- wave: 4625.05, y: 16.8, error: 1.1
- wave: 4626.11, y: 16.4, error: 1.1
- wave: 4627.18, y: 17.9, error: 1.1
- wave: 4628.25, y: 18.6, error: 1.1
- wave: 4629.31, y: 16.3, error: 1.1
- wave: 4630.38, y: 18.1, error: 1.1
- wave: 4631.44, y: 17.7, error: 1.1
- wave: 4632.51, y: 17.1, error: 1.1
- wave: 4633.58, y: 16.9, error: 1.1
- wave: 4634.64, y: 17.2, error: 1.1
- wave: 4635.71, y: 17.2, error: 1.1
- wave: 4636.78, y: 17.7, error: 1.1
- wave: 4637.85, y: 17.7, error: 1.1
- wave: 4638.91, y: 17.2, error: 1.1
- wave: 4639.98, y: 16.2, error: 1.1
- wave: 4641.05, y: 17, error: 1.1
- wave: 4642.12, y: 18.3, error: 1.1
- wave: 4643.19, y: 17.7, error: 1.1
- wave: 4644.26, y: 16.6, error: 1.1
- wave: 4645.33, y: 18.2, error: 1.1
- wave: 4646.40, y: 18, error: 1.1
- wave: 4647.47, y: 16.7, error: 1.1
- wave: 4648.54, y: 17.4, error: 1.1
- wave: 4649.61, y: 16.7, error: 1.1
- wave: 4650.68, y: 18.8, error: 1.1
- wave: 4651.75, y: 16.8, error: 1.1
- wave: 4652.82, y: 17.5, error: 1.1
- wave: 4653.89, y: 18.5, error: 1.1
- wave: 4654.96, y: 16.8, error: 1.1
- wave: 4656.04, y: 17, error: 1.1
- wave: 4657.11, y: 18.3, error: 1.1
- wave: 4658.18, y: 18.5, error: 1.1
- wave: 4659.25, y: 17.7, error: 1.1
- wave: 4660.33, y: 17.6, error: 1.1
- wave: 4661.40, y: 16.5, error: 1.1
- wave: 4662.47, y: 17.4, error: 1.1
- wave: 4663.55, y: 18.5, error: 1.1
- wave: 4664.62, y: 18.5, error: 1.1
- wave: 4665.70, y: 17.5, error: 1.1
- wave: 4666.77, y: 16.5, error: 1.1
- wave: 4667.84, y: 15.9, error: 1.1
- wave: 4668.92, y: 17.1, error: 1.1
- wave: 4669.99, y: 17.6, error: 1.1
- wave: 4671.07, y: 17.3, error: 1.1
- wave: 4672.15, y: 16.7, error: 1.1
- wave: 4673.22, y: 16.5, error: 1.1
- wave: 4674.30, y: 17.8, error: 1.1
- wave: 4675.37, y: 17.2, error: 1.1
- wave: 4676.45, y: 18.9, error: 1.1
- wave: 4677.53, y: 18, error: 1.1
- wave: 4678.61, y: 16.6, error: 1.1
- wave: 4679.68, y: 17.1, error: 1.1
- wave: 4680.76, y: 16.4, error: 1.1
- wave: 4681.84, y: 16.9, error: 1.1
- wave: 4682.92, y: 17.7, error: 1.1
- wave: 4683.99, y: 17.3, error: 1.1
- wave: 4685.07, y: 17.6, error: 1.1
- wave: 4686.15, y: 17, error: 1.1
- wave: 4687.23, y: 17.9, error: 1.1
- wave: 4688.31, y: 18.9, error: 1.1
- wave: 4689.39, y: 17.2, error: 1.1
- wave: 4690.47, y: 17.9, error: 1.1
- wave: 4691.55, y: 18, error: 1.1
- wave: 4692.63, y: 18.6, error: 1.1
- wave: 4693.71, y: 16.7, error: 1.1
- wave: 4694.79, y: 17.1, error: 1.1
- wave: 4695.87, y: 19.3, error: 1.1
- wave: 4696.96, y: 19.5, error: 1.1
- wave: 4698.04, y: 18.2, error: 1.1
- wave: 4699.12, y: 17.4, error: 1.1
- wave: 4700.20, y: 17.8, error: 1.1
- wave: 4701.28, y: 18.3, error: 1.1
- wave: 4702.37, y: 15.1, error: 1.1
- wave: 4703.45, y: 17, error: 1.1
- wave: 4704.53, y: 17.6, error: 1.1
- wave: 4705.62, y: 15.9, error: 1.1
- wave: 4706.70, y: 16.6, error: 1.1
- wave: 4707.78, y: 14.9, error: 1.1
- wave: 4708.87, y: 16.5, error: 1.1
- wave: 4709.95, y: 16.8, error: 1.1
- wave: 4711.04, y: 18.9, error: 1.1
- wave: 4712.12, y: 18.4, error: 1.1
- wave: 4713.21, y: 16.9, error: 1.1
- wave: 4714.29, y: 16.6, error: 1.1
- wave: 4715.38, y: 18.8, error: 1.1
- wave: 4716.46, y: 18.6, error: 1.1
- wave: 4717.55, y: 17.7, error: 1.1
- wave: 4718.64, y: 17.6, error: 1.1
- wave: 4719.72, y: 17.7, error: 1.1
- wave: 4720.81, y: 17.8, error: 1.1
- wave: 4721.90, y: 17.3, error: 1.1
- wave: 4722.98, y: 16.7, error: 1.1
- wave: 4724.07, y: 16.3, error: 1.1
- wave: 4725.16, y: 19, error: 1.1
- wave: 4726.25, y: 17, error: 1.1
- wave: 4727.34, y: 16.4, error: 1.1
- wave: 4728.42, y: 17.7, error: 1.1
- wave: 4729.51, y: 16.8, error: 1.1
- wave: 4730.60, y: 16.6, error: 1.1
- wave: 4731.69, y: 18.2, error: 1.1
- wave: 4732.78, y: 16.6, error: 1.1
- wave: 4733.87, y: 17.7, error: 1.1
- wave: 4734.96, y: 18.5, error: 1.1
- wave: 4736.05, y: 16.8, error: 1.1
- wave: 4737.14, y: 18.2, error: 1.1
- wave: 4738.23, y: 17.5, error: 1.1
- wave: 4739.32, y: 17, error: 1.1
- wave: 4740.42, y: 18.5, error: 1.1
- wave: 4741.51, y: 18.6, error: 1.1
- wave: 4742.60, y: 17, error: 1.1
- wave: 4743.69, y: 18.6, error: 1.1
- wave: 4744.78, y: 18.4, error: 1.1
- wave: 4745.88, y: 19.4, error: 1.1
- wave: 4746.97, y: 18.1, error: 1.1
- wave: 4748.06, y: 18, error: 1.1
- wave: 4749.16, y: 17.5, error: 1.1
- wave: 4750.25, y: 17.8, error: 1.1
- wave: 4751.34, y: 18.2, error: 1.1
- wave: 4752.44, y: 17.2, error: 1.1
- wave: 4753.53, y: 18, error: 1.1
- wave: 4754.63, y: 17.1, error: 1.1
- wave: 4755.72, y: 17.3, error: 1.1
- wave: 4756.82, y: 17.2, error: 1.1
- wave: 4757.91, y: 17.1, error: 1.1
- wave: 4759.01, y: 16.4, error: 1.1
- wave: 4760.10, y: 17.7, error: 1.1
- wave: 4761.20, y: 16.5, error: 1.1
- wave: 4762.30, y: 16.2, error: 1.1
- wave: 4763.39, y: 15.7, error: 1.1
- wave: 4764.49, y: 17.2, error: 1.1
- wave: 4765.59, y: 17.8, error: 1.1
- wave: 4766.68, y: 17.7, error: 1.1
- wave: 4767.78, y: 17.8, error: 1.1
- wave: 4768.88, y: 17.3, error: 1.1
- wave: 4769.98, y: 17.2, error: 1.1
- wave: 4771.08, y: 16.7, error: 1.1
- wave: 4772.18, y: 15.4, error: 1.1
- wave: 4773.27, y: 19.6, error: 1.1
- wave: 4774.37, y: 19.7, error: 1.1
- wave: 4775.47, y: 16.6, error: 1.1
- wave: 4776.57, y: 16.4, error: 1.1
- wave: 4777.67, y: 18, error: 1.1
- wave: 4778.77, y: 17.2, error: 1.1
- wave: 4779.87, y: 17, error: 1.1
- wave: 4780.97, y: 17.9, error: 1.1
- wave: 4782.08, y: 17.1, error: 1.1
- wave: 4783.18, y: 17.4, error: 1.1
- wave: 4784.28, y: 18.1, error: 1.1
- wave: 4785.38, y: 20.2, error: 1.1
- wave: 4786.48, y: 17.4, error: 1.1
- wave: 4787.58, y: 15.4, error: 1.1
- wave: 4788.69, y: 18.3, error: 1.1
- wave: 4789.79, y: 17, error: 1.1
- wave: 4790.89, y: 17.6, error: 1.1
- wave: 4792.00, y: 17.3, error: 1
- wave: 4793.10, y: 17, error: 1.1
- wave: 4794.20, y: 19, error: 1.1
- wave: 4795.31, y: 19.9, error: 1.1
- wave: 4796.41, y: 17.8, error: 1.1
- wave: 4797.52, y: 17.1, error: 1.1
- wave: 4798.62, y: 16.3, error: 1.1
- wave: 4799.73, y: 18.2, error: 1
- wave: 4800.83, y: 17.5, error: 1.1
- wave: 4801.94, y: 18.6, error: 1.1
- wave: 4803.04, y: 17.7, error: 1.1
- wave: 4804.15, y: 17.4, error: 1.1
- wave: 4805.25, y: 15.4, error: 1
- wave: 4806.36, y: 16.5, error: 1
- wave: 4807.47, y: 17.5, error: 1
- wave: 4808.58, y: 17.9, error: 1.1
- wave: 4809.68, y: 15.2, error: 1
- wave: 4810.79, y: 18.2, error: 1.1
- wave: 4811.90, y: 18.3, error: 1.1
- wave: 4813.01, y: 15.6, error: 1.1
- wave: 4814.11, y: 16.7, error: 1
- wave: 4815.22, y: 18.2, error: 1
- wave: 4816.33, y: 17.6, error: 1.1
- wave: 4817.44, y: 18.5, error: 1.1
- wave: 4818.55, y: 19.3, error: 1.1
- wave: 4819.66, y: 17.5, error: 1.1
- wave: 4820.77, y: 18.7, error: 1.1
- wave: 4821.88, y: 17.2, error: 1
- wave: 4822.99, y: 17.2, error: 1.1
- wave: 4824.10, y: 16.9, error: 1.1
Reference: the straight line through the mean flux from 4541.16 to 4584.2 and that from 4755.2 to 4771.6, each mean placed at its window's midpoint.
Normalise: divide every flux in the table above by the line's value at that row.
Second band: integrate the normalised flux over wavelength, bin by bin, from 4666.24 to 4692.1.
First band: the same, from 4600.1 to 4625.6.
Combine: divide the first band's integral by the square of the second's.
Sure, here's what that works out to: 0.0373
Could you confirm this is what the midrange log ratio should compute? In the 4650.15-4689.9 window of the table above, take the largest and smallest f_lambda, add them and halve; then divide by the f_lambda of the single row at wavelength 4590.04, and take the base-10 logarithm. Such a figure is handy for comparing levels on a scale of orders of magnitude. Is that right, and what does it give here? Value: -0.017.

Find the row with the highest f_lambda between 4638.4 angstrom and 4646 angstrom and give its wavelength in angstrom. 4642.12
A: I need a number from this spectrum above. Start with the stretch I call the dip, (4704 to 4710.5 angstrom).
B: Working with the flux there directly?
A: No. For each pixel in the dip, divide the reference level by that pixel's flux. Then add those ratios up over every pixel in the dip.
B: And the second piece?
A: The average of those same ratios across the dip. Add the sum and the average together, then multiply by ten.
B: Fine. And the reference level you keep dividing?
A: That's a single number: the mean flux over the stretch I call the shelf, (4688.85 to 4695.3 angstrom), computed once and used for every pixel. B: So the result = 75.3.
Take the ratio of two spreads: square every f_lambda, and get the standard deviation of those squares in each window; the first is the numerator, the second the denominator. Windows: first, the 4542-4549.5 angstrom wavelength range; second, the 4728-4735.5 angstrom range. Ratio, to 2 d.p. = 1.59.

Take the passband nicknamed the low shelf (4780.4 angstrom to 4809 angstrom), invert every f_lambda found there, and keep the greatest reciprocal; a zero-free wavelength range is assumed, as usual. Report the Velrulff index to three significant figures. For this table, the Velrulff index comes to 0.0649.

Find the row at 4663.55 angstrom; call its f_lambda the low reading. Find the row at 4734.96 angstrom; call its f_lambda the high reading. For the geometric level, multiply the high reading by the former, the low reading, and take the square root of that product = 18.5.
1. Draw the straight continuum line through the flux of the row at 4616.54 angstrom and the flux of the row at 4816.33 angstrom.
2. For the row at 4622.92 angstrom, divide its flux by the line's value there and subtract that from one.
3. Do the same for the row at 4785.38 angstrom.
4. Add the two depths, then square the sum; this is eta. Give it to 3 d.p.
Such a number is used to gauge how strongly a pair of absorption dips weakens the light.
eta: 0.015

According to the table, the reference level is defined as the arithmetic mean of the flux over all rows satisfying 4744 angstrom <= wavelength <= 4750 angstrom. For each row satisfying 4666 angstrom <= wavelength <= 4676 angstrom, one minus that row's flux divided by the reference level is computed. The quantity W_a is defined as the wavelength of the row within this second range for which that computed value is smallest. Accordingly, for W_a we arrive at 4674.30 angstrom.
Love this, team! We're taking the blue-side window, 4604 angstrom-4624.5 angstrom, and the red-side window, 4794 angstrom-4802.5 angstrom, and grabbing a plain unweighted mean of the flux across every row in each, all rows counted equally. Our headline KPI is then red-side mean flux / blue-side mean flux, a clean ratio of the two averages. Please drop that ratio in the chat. 1.04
